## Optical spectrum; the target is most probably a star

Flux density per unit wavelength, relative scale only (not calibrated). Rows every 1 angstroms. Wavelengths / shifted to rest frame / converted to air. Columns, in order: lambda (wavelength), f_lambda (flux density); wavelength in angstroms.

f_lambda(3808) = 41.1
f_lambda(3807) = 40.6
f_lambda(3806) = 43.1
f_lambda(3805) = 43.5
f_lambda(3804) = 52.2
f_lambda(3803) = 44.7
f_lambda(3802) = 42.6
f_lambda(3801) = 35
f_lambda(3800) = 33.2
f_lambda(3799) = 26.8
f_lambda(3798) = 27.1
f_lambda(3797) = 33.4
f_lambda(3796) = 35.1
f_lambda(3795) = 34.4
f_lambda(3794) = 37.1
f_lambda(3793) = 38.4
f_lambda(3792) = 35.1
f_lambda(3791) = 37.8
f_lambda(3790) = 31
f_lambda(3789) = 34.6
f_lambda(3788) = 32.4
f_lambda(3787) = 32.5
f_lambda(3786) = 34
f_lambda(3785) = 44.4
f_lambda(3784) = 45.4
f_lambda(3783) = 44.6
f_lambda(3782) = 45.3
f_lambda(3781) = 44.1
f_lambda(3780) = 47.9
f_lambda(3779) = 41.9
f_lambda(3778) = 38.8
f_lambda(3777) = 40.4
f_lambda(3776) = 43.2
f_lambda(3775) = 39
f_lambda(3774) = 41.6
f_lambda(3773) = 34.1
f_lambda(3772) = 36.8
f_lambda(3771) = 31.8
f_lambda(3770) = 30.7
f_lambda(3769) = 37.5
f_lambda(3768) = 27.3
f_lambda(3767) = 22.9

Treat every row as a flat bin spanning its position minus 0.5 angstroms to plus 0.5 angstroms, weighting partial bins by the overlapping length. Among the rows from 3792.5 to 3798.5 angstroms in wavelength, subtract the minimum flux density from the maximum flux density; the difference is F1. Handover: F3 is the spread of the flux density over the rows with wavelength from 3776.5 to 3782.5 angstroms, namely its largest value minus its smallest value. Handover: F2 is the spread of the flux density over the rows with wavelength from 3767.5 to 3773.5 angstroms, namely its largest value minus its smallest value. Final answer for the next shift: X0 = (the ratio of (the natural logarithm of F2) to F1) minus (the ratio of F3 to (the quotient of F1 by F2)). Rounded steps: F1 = 11.3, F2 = 10.2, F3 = 9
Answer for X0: -8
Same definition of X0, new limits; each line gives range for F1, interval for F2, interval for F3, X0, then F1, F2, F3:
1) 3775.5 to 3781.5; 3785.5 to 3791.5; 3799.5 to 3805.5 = -14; 9.1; 6.8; 19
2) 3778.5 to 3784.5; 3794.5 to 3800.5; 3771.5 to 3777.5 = -12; 6.0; 8.3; 9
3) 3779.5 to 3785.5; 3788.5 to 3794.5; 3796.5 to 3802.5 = -30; 3.8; 7.4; 16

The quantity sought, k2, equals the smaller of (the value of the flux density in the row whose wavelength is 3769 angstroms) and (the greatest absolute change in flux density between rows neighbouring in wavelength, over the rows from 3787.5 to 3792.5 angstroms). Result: 7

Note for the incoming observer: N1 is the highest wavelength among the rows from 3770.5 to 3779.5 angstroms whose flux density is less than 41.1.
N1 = 3778 angstroms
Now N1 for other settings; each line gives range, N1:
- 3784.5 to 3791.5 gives 3791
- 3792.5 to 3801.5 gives 3801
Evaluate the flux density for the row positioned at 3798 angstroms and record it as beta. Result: 27.1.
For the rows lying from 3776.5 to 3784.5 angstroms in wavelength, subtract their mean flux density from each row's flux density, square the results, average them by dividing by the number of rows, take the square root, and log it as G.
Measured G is 2.8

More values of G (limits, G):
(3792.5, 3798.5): 3.6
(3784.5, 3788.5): 5.0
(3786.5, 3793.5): 2.6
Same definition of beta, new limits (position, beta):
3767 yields 22.9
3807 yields 40.6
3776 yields 43.2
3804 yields 52.2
